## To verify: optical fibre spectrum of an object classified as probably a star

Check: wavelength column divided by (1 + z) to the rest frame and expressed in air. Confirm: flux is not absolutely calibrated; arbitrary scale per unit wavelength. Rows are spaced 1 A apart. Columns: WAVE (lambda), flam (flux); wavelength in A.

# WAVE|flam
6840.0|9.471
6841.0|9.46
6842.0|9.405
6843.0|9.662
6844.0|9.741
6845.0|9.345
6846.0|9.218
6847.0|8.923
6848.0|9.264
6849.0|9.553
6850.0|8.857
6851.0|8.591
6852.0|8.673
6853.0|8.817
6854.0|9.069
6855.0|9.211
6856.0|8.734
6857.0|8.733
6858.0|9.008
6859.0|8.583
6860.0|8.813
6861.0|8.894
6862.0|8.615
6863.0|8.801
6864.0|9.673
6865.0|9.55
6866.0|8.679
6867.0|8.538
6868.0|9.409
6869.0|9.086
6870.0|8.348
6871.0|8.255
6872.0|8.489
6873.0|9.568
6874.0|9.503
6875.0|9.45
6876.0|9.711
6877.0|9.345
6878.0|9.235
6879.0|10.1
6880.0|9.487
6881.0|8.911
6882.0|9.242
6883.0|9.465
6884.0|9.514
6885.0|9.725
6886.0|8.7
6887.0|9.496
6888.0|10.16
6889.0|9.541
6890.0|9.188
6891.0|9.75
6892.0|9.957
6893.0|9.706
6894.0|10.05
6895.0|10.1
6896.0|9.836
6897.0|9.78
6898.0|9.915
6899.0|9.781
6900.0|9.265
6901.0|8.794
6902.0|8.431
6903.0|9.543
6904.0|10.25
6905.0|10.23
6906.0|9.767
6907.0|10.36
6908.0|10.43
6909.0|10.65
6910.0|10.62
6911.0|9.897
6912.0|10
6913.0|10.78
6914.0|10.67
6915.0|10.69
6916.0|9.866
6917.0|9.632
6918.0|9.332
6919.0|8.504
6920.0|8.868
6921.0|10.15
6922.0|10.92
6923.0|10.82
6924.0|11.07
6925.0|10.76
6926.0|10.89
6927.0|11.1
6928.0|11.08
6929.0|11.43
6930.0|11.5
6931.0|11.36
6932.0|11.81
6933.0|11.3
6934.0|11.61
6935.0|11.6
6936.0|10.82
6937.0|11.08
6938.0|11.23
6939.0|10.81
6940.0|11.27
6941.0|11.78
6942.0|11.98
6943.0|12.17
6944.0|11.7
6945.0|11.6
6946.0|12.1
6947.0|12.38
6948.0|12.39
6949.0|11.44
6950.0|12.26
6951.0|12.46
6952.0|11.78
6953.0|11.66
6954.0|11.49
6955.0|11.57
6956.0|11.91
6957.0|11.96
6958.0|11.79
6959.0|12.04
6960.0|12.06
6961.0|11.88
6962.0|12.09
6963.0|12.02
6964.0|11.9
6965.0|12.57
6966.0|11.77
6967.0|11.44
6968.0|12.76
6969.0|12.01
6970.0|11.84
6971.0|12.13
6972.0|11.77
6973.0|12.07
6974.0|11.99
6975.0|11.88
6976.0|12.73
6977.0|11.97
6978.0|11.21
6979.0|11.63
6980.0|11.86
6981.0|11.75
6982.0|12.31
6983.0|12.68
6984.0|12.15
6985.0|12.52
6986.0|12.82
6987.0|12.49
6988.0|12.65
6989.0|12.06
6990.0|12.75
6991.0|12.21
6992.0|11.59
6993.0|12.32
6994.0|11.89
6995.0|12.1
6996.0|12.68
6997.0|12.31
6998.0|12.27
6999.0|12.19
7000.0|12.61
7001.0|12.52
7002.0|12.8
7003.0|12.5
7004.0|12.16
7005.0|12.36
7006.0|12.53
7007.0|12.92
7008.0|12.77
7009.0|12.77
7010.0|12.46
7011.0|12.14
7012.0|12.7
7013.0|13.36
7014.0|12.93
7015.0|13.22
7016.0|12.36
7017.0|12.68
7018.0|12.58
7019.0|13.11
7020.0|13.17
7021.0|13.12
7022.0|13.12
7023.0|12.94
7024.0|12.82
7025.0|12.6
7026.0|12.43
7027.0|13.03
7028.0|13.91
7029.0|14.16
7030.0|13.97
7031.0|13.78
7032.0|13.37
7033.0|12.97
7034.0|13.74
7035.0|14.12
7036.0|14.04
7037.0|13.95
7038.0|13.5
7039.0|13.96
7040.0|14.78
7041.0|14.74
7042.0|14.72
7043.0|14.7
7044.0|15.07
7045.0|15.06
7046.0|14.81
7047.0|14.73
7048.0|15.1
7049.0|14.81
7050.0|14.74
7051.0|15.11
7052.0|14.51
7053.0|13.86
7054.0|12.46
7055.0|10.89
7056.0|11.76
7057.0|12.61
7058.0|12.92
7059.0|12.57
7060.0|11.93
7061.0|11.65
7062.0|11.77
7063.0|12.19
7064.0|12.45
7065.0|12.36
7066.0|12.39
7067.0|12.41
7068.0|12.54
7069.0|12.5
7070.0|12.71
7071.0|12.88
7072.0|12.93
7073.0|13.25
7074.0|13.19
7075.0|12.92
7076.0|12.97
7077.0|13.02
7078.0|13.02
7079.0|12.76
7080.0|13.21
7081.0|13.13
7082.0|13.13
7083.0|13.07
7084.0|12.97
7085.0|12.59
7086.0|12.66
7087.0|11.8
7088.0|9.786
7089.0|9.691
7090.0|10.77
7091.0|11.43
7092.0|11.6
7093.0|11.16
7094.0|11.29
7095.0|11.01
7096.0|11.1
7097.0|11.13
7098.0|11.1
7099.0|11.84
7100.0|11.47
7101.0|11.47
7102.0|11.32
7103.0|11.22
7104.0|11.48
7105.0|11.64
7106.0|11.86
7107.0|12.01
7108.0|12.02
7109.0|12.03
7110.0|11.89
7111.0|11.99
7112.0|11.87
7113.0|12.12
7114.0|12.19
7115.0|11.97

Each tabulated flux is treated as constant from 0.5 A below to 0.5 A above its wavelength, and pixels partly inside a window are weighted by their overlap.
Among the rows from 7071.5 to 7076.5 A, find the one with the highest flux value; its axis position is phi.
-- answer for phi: 7073.0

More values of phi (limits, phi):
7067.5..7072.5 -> 7072.0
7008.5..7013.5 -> 7013.0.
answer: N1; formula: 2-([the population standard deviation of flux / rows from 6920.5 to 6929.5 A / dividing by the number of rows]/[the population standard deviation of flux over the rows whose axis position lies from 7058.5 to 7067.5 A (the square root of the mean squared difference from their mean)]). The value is 0.9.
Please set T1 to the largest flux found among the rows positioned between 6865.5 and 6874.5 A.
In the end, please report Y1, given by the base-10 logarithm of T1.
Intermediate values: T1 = 9.568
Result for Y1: 0.98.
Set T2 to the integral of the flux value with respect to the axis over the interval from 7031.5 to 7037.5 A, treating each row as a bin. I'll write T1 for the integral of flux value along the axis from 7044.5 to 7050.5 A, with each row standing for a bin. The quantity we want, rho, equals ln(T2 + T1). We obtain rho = 5.14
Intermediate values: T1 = 89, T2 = 82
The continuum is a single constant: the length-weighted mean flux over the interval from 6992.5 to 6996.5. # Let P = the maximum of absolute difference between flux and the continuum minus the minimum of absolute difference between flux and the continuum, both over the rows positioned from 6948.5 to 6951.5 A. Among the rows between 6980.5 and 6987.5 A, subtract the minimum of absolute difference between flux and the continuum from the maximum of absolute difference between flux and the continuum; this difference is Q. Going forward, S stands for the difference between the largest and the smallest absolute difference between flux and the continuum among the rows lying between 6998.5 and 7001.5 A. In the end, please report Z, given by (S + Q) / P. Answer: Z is 1.0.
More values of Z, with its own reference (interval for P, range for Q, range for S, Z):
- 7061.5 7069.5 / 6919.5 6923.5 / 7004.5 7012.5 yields 6.2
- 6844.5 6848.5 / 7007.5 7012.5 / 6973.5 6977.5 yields 1.5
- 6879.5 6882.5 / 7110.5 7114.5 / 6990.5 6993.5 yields 1.6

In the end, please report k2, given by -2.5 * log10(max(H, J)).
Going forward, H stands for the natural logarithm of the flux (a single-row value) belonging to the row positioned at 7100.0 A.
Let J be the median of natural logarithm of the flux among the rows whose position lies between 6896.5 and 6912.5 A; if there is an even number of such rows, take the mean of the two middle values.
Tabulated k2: -0.97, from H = 2.44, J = 2.29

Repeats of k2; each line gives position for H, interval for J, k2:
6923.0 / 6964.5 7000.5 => -0.99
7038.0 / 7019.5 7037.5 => -1.04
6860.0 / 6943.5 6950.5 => -0.99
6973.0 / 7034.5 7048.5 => -1.07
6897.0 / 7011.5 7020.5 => -1.02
